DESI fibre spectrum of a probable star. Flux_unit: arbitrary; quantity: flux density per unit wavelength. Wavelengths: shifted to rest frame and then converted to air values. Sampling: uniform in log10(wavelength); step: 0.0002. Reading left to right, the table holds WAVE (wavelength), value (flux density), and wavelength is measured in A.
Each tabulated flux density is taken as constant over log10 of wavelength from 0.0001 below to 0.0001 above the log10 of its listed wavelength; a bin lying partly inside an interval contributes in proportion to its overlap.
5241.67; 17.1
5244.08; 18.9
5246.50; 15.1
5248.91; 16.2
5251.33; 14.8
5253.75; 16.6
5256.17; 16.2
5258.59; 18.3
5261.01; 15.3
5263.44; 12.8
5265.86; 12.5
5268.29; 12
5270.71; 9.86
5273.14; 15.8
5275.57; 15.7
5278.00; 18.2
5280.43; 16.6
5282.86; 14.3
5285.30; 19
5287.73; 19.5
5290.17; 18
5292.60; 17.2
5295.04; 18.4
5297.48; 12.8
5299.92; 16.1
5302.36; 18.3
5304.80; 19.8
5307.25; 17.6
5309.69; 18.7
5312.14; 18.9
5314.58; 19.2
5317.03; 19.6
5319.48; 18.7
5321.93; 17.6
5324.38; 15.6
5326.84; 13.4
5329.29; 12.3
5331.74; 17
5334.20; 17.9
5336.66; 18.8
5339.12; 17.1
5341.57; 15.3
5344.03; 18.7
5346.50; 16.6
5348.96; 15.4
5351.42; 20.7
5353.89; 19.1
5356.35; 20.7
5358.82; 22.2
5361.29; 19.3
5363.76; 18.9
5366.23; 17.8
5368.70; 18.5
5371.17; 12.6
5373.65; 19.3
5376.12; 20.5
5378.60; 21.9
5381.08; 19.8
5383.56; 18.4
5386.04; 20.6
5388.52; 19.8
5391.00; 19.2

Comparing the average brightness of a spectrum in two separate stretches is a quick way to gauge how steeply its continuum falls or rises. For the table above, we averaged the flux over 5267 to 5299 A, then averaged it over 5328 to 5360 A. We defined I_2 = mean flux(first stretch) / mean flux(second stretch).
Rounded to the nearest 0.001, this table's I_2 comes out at 0.895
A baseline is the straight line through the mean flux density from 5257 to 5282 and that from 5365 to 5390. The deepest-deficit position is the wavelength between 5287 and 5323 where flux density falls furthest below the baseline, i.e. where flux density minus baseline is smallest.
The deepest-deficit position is 5297.48 A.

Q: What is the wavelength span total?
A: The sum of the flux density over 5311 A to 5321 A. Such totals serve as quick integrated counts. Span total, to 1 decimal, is 76.4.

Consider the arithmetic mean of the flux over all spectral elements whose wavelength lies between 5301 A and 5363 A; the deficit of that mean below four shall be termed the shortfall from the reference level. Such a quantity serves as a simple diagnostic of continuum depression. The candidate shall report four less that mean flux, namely -13.9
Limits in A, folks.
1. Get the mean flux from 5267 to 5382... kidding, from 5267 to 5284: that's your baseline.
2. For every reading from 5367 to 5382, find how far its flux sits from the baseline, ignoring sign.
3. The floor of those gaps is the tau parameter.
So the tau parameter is 2.0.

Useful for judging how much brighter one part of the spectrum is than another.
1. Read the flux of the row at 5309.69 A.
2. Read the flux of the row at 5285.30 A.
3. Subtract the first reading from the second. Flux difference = 0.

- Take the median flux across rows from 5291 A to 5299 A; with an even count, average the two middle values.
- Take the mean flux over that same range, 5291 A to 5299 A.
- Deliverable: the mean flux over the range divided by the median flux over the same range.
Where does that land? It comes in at 0.94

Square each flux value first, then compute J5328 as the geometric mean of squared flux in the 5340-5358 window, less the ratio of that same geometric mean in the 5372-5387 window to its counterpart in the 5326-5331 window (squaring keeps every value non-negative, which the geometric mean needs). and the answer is 319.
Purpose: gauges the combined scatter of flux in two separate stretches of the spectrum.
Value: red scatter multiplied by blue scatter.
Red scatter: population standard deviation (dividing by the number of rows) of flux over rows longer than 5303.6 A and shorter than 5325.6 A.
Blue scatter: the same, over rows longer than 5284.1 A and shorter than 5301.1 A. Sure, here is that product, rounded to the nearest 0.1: 2.6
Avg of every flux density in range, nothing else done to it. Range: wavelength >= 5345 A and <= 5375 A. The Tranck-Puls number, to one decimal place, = 18.4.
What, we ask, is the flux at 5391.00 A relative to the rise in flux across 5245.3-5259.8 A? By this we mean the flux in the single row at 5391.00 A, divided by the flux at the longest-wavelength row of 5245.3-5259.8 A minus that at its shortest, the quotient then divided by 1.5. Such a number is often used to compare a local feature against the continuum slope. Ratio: 4.0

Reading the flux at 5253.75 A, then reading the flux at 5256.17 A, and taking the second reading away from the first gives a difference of 0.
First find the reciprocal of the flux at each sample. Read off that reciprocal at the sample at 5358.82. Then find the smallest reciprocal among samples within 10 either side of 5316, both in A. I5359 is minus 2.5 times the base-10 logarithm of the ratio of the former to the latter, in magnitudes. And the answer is 0.14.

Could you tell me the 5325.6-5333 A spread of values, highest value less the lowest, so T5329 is 4.7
